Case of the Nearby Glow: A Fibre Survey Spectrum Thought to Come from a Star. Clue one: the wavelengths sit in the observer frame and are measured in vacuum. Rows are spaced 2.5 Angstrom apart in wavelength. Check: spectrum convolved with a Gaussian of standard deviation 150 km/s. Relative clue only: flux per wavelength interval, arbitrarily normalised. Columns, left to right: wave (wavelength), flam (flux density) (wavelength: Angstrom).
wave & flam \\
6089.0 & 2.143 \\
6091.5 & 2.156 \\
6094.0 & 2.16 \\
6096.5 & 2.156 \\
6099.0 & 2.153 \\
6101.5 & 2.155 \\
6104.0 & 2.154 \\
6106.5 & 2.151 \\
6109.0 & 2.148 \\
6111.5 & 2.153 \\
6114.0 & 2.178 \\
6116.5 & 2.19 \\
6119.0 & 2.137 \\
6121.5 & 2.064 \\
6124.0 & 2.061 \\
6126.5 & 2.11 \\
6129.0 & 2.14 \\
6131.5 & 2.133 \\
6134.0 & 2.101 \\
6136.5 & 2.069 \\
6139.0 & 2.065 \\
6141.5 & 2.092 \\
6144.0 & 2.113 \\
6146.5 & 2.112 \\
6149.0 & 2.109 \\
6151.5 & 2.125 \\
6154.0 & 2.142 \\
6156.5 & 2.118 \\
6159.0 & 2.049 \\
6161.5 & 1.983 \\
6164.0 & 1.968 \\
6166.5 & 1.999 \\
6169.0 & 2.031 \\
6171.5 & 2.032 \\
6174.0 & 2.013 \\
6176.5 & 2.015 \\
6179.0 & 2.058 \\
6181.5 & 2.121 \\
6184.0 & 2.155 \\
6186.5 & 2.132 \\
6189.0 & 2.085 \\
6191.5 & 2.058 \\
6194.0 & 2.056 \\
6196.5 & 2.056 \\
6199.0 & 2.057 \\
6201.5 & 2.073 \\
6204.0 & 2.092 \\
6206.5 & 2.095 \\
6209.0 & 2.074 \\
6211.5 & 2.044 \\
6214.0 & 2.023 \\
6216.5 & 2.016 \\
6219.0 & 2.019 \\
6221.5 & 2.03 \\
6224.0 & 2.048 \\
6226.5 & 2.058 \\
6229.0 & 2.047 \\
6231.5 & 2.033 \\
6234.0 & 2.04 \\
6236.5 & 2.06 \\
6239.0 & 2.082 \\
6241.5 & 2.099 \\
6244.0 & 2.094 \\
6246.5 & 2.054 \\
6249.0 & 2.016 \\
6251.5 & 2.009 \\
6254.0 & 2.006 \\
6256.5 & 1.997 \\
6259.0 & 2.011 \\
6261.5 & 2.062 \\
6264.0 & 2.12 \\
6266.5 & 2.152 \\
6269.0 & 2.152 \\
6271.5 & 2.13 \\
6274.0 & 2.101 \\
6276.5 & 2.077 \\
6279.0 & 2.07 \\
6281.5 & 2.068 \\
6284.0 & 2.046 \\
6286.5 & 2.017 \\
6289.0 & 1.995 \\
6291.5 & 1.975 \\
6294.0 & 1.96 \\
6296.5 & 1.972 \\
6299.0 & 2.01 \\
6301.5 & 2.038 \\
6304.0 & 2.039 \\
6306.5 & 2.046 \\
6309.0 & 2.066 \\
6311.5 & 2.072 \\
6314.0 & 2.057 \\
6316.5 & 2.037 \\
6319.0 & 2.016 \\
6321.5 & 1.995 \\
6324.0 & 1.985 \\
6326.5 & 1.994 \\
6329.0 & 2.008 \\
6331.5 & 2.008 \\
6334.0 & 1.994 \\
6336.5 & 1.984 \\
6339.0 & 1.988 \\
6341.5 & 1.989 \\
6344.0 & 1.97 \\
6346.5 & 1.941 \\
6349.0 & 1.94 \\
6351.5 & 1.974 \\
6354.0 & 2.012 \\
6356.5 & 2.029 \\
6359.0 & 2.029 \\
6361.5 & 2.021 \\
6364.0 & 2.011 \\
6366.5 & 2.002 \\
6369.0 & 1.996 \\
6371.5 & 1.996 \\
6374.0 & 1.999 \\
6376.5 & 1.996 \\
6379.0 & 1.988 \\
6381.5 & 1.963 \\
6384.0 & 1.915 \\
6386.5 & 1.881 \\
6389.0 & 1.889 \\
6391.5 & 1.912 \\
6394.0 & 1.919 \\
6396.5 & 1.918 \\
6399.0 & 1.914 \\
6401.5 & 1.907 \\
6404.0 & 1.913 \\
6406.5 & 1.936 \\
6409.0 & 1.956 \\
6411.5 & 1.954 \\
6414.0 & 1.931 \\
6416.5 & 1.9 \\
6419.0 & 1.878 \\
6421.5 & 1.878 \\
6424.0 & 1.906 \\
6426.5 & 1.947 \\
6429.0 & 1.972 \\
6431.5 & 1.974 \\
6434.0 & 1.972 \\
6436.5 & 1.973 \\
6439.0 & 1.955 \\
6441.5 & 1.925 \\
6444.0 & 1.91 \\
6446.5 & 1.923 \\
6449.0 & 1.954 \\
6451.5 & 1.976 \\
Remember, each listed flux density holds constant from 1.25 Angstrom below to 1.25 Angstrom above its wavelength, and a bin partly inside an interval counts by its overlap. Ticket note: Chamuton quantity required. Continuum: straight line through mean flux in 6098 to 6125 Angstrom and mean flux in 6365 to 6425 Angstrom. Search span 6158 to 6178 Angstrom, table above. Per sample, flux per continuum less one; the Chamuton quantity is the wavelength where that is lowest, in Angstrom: 6164.0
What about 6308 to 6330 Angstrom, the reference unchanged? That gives 6324.0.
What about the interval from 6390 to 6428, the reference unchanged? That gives 6419.0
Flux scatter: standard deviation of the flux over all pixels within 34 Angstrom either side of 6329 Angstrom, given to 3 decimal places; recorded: 0.034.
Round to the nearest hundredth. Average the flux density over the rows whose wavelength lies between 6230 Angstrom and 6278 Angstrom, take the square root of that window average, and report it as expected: 1.44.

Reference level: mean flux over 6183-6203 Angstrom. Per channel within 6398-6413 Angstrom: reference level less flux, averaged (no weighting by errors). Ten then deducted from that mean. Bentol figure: -9.85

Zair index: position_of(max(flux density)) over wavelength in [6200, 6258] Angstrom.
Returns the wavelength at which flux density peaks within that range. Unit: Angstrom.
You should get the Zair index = 6241.5 Angstrom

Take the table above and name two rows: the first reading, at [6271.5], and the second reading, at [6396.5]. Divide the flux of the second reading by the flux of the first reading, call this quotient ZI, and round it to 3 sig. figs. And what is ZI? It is 0.900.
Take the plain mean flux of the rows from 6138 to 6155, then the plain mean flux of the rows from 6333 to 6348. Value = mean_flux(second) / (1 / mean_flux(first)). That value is 4.17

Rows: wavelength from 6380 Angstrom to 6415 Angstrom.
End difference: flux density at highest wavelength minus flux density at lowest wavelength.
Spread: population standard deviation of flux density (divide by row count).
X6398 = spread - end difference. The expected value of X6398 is 0.06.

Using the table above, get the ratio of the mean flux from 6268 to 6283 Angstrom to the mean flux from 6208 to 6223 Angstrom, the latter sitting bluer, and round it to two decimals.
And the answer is 1.03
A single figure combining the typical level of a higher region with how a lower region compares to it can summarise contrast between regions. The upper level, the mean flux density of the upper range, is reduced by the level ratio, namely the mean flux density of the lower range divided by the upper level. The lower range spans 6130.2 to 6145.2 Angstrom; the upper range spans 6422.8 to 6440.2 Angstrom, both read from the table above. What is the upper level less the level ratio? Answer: 0.89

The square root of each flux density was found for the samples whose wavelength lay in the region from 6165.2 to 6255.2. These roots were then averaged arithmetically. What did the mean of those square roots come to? 1.43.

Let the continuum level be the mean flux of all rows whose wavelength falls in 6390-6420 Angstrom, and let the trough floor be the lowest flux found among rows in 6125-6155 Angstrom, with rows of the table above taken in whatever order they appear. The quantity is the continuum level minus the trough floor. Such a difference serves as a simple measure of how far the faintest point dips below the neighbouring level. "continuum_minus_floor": -0.145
